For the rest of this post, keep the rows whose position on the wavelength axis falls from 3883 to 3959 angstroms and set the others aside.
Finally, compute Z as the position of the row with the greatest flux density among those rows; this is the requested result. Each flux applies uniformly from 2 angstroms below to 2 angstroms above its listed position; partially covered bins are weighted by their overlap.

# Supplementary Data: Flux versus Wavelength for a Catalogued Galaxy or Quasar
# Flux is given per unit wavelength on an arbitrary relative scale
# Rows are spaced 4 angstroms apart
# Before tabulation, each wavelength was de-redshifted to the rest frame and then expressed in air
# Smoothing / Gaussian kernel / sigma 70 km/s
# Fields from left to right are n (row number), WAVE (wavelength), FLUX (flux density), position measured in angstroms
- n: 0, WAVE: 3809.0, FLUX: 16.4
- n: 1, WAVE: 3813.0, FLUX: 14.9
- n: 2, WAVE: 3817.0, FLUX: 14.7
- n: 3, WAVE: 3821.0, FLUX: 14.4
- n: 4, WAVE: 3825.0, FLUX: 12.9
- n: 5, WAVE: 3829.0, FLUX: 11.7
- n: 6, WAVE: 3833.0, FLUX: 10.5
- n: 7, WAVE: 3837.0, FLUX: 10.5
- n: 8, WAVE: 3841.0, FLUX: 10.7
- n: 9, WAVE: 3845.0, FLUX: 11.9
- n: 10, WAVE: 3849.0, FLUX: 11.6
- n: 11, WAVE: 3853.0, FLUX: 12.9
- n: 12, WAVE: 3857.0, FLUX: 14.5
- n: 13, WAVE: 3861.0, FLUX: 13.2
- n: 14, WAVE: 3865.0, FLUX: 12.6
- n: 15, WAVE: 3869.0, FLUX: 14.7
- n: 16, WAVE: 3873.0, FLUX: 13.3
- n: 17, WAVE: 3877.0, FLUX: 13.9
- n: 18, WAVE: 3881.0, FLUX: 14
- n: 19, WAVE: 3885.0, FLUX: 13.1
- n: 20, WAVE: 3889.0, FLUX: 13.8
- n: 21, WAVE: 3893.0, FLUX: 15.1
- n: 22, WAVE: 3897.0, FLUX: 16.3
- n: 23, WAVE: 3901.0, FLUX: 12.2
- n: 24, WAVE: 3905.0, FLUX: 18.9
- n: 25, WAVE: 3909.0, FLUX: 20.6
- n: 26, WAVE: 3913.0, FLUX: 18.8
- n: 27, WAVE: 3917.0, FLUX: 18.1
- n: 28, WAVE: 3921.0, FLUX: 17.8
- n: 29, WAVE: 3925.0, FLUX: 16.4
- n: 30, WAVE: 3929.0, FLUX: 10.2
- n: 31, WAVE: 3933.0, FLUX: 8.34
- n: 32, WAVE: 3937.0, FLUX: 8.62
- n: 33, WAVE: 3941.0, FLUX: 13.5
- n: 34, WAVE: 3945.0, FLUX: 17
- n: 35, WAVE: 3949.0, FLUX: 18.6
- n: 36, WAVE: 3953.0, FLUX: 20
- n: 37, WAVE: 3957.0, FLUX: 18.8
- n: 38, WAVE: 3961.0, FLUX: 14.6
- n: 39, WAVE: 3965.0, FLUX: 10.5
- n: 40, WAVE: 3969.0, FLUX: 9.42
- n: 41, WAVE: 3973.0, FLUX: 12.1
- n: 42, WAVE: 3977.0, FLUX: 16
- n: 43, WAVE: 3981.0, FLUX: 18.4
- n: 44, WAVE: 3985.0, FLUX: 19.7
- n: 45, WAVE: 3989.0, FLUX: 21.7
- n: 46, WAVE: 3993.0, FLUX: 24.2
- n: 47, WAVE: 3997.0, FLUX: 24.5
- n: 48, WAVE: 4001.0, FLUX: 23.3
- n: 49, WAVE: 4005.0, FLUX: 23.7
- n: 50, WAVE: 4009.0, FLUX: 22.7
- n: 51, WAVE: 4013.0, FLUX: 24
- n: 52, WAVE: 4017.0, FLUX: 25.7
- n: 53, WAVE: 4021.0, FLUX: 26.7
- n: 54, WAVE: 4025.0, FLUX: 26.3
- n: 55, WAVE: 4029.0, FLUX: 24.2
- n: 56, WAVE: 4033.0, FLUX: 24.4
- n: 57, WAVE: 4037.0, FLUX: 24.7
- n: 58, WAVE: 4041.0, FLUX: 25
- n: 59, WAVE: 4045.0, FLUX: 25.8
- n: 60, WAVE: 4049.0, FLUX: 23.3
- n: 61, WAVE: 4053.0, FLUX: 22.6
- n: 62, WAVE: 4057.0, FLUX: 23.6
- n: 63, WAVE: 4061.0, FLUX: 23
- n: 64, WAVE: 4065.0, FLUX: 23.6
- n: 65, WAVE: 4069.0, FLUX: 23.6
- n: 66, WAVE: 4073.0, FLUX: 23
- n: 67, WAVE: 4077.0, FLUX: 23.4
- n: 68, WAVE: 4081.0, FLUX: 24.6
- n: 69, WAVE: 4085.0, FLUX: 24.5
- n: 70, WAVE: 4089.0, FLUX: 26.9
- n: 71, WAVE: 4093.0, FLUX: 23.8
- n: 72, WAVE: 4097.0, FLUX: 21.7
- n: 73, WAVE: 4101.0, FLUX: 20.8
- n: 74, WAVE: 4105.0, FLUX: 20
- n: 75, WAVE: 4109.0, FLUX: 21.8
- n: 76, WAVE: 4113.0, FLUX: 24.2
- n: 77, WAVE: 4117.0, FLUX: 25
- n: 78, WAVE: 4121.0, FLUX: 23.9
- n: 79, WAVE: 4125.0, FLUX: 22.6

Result 3909.0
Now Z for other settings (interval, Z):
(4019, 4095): 4089.0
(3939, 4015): 3997.0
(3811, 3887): 3813.0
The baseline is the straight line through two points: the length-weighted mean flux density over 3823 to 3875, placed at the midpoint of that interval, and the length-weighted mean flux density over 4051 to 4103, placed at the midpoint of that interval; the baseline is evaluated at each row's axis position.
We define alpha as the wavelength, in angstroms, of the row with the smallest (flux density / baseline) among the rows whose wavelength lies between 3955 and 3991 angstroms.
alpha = 3969.0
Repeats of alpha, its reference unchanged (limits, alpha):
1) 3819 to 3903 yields 3901.0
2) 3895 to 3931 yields 3929.0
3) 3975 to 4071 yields 3977.0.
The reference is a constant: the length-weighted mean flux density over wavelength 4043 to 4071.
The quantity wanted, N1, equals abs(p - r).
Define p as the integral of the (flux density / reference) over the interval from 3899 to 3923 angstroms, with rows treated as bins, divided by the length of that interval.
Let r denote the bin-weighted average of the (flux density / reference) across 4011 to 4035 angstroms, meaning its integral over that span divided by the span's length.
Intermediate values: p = 0.75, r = 1.07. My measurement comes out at 0.32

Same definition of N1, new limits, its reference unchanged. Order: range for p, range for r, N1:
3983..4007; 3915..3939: 0.41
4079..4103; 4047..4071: 0.02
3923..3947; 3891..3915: 0.20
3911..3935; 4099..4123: 0.32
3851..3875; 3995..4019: 0.44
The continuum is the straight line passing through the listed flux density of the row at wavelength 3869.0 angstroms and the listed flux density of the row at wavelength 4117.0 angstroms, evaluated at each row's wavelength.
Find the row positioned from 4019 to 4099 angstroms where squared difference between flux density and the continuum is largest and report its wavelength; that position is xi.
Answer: 4021.0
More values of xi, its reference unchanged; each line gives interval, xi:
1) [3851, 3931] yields 3929.0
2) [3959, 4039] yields 3969.0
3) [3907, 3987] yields 3969.0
